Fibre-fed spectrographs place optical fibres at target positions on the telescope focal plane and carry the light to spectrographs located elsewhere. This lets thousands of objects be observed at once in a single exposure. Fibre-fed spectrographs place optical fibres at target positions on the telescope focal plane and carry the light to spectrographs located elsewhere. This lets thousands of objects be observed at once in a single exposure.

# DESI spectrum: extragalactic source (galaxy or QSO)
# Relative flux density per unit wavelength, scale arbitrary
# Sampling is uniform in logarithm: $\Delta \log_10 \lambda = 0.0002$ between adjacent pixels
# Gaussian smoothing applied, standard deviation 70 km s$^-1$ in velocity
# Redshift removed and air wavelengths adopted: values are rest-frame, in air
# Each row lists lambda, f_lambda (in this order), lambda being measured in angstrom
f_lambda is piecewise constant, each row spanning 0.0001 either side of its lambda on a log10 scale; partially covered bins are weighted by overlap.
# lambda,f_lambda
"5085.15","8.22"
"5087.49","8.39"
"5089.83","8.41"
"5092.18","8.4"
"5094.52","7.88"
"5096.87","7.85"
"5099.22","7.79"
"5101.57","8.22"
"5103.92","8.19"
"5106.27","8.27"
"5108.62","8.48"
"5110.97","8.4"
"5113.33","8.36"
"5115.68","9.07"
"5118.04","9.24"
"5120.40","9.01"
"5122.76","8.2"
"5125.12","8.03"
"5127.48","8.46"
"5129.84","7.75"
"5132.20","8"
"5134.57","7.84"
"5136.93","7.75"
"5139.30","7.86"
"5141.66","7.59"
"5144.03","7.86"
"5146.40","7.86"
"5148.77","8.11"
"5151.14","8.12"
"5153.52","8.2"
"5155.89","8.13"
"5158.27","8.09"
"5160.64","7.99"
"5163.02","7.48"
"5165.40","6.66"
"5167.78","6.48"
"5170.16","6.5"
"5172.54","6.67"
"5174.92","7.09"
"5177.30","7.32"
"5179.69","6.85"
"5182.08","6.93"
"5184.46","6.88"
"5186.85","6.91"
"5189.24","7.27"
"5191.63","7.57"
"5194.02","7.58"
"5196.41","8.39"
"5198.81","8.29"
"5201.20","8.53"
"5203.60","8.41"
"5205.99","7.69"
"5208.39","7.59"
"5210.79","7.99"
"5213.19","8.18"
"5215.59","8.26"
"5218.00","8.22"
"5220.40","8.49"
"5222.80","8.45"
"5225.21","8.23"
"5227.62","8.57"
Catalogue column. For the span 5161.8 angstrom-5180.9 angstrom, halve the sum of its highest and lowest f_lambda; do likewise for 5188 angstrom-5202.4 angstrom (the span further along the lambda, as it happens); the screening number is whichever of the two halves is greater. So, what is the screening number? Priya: 7.9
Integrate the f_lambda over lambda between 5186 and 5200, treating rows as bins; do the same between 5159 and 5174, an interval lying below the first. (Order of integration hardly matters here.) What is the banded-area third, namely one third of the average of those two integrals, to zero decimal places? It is 35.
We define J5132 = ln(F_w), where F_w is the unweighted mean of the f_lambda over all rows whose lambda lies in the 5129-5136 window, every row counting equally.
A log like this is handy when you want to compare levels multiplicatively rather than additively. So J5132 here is 2.06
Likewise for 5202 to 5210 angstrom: 2.07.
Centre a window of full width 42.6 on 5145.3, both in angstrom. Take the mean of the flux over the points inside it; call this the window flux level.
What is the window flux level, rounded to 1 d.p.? 7.9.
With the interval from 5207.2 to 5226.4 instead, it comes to 8.2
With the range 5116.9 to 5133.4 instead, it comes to 8.4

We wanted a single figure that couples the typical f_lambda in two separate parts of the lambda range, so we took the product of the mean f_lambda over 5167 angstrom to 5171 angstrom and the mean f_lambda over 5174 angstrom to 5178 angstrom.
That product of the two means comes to 47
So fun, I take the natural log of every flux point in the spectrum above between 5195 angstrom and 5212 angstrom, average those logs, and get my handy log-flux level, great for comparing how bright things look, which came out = 2.09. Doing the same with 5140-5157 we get 2.08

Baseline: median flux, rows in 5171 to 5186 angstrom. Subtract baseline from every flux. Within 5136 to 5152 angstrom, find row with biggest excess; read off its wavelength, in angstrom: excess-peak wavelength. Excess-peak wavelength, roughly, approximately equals 5151.14 angstrom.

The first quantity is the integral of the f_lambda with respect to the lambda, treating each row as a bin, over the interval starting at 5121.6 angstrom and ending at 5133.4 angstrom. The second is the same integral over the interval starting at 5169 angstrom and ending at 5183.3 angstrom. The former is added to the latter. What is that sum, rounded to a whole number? 194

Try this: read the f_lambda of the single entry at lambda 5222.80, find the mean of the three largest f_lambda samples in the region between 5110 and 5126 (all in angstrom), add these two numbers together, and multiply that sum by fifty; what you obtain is 878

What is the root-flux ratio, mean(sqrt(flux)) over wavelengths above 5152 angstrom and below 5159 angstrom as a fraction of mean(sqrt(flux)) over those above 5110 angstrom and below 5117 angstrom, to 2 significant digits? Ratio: 0.97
